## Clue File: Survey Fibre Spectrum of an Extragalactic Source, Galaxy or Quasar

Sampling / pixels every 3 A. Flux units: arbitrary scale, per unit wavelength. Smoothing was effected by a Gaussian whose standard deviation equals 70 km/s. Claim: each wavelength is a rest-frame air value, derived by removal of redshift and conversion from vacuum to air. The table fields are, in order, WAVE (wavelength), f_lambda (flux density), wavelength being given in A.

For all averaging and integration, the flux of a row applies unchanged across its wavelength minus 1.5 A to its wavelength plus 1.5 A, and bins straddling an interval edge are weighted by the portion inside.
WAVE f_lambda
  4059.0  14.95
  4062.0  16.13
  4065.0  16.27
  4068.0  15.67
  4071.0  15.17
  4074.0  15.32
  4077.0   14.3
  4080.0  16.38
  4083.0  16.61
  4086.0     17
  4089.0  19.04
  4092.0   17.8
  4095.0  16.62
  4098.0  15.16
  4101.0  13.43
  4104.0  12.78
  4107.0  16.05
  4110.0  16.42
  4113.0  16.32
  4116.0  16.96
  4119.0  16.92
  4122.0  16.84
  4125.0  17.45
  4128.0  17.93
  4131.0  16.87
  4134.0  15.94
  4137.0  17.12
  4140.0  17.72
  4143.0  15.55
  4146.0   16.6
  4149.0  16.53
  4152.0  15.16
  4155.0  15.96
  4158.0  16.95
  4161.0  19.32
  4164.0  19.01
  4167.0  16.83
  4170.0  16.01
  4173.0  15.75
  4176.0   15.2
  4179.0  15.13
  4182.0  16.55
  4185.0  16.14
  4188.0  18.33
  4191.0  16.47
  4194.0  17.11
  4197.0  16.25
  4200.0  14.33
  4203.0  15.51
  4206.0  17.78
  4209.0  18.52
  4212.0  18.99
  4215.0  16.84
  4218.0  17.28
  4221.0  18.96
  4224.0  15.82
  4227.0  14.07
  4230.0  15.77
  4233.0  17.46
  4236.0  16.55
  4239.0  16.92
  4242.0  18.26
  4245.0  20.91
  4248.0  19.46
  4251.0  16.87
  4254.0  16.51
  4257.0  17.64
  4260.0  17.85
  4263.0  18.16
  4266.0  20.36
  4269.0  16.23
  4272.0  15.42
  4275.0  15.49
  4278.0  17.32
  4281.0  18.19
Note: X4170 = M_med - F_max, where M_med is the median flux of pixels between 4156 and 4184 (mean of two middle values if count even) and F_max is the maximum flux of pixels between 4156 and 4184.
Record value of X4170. -2.77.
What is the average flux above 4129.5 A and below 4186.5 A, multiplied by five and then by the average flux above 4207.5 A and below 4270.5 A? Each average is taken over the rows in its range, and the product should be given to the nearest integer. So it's 1455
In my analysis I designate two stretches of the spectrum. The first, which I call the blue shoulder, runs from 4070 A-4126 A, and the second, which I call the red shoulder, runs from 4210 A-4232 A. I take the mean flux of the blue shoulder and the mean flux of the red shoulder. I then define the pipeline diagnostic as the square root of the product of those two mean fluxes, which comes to 16.5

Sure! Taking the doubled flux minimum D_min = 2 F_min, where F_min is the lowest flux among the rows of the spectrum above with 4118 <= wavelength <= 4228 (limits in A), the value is 28.1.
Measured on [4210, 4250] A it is 28.1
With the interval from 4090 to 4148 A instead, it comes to 25.6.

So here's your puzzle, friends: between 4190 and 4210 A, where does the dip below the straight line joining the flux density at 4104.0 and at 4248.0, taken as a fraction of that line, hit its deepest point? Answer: 4200.0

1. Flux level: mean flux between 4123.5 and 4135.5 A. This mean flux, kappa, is 17.0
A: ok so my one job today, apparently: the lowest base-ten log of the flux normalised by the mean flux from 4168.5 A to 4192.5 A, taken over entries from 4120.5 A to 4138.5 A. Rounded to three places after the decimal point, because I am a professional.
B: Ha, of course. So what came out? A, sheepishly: -0.007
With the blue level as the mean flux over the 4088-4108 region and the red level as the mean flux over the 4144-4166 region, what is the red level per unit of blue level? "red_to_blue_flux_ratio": 1.08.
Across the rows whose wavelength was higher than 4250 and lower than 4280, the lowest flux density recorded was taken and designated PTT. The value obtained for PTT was 15.42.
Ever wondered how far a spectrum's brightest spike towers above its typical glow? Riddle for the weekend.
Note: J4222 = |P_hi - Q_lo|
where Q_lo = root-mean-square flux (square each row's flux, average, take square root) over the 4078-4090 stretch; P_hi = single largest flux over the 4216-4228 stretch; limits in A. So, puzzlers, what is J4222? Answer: 1.7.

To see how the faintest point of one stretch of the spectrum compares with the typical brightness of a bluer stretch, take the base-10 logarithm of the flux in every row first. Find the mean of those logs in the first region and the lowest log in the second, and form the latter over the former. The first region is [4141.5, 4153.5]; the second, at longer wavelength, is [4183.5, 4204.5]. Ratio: 0.96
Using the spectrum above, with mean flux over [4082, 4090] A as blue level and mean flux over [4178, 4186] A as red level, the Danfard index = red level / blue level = 0.91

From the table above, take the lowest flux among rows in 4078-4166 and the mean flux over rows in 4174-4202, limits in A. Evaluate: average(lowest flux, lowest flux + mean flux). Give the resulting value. 20.9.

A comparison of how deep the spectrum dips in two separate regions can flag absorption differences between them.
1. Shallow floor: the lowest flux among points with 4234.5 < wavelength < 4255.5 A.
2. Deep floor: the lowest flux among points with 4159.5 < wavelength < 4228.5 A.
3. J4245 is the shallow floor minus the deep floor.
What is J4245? 2.4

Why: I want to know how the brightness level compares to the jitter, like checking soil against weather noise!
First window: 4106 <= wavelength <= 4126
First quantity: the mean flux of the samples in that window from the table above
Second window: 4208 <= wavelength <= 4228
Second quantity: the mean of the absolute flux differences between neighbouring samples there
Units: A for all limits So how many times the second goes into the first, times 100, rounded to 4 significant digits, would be 1041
